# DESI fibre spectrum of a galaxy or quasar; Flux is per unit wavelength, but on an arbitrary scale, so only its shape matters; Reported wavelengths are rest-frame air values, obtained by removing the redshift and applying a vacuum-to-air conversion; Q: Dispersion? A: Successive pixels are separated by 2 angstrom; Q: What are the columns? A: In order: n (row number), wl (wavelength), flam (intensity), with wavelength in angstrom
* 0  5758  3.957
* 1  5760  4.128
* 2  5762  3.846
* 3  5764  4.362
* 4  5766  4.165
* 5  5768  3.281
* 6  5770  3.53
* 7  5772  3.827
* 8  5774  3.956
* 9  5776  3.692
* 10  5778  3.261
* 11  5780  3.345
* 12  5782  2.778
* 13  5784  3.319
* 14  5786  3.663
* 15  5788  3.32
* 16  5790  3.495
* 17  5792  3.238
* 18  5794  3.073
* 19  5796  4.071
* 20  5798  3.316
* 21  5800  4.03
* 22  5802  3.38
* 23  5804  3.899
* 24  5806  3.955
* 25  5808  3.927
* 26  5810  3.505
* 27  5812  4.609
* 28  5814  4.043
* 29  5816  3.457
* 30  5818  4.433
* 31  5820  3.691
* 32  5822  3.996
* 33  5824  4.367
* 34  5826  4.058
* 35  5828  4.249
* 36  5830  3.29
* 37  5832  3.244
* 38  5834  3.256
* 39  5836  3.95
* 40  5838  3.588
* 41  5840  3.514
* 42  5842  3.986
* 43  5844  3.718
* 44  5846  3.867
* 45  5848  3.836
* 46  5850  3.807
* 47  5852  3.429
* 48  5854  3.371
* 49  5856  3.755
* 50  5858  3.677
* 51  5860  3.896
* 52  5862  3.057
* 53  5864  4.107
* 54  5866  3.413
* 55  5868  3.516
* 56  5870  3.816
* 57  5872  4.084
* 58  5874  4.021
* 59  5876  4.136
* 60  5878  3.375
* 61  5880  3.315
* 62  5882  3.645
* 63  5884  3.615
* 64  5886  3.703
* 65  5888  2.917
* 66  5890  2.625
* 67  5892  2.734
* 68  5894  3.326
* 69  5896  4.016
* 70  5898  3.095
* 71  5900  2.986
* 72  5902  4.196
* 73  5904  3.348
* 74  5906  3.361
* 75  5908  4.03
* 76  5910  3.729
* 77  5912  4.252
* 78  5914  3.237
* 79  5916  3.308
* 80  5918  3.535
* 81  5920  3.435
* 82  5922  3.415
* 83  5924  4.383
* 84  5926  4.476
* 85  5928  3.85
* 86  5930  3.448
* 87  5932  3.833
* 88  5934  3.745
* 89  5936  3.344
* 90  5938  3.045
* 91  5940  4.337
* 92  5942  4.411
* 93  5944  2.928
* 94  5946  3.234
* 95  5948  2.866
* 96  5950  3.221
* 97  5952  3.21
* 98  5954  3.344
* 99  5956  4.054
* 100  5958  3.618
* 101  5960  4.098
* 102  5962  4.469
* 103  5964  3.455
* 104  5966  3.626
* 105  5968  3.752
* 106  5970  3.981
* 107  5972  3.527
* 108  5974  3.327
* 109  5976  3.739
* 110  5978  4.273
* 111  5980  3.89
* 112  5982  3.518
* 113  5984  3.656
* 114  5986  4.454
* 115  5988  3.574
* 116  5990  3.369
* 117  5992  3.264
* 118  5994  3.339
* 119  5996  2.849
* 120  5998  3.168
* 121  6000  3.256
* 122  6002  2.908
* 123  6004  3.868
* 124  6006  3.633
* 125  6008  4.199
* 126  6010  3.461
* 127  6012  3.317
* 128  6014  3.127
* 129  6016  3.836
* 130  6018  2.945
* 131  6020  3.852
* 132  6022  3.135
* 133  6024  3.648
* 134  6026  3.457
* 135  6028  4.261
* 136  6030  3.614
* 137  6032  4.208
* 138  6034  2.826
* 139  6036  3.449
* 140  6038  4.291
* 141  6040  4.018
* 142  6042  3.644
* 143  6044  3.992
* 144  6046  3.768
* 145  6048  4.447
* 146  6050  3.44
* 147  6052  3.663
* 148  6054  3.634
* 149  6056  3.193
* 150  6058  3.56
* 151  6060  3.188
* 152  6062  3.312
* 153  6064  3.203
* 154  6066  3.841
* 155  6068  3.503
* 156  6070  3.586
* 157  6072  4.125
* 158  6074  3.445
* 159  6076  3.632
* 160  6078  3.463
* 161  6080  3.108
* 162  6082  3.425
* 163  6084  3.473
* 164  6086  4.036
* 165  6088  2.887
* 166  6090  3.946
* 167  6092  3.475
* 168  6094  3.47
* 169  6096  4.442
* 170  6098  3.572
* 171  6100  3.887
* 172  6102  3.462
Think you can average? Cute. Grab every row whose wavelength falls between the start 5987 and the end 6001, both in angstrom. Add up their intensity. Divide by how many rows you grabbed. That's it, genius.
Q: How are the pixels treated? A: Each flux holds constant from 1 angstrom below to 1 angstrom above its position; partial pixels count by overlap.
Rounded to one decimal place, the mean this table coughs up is 3.3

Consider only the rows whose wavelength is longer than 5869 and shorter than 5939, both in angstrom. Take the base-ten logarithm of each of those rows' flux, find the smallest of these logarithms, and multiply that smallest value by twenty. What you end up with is 8.4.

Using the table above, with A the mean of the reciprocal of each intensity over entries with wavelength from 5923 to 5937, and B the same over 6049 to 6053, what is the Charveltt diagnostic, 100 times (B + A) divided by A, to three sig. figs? 208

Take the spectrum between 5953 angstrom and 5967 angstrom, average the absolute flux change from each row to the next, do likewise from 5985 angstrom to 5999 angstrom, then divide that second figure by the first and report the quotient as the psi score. 0.65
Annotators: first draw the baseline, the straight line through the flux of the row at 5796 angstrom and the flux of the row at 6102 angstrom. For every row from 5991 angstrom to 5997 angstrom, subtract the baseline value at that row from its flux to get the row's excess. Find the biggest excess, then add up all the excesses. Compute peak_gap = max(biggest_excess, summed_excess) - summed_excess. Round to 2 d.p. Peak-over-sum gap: 1.24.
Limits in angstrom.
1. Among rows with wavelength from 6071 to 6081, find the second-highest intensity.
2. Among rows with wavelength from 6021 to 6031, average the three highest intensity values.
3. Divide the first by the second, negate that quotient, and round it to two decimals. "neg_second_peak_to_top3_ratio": -0.95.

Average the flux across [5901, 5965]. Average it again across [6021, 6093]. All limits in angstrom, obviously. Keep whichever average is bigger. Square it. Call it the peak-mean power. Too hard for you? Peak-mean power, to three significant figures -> 13.4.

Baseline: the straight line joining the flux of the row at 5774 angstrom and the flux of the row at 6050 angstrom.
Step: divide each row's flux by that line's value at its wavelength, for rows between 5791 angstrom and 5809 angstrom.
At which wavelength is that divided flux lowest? 5794 angstrom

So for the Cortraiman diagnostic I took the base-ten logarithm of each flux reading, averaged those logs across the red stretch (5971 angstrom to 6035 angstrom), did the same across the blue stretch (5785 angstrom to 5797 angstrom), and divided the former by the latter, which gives 1.01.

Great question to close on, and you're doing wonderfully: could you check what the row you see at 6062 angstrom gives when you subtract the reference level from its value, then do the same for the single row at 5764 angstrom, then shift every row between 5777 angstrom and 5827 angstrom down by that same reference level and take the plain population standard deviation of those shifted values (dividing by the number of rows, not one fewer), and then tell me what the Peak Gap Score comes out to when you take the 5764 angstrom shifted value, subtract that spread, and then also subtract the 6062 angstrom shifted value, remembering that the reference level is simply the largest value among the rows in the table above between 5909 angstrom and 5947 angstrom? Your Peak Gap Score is 0.6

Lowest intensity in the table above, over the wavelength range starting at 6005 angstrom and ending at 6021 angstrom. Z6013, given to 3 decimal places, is 2.945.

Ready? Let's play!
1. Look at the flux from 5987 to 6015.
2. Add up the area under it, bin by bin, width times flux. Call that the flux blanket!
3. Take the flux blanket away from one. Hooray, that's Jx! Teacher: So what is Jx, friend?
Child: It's -94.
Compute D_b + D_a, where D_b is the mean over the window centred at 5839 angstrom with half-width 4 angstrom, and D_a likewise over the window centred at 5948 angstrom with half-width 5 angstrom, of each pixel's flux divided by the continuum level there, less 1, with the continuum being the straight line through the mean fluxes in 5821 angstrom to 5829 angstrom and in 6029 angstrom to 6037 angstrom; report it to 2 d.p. -0.27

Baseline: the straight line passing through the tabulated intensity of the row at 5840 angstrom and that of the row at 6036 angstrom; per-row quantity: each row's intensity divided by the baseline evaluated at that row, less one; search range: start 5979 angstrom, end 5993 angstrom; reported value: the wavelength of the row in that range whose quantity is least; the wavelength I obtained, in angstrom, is 5992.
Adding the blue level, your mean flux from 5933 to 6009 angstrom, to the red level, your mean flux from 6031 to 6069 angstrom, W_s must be 7.23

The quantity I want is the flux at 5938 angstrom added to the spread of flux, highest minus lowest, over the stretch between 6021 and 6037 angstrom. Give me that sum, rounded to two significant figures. 4.5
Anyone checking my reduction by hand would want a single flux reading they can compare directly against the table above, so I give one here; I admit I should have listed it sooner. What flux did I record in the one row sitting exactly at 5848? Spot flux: 3.836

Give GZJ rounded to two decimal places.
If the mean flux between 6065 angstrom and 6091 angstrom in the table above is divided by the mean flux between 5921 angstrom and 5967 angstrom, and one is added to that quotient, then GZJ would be 1.97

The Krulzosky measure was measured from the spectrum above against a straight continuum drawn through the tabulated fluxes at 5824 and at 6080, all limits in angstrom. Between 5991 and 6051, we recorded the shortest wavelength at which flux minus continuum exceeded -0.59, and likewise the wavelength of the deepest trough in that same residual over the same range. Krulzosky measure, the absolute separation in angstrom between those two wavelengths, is 4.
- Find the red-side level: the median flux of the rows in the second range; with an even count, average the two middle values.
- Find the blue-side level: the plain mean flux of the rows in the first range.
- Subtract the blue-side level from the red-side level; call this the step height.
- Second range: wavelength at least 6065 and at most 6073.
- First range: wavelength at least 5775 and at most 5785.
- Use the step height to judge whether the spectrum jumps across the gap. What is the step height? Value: 0.43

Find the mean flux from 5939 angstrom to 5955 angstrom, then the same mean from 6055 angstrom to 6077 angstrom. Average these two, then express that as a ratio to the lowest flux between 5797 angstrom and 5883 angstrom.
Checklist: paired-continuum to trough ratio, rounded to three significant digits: 1.14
